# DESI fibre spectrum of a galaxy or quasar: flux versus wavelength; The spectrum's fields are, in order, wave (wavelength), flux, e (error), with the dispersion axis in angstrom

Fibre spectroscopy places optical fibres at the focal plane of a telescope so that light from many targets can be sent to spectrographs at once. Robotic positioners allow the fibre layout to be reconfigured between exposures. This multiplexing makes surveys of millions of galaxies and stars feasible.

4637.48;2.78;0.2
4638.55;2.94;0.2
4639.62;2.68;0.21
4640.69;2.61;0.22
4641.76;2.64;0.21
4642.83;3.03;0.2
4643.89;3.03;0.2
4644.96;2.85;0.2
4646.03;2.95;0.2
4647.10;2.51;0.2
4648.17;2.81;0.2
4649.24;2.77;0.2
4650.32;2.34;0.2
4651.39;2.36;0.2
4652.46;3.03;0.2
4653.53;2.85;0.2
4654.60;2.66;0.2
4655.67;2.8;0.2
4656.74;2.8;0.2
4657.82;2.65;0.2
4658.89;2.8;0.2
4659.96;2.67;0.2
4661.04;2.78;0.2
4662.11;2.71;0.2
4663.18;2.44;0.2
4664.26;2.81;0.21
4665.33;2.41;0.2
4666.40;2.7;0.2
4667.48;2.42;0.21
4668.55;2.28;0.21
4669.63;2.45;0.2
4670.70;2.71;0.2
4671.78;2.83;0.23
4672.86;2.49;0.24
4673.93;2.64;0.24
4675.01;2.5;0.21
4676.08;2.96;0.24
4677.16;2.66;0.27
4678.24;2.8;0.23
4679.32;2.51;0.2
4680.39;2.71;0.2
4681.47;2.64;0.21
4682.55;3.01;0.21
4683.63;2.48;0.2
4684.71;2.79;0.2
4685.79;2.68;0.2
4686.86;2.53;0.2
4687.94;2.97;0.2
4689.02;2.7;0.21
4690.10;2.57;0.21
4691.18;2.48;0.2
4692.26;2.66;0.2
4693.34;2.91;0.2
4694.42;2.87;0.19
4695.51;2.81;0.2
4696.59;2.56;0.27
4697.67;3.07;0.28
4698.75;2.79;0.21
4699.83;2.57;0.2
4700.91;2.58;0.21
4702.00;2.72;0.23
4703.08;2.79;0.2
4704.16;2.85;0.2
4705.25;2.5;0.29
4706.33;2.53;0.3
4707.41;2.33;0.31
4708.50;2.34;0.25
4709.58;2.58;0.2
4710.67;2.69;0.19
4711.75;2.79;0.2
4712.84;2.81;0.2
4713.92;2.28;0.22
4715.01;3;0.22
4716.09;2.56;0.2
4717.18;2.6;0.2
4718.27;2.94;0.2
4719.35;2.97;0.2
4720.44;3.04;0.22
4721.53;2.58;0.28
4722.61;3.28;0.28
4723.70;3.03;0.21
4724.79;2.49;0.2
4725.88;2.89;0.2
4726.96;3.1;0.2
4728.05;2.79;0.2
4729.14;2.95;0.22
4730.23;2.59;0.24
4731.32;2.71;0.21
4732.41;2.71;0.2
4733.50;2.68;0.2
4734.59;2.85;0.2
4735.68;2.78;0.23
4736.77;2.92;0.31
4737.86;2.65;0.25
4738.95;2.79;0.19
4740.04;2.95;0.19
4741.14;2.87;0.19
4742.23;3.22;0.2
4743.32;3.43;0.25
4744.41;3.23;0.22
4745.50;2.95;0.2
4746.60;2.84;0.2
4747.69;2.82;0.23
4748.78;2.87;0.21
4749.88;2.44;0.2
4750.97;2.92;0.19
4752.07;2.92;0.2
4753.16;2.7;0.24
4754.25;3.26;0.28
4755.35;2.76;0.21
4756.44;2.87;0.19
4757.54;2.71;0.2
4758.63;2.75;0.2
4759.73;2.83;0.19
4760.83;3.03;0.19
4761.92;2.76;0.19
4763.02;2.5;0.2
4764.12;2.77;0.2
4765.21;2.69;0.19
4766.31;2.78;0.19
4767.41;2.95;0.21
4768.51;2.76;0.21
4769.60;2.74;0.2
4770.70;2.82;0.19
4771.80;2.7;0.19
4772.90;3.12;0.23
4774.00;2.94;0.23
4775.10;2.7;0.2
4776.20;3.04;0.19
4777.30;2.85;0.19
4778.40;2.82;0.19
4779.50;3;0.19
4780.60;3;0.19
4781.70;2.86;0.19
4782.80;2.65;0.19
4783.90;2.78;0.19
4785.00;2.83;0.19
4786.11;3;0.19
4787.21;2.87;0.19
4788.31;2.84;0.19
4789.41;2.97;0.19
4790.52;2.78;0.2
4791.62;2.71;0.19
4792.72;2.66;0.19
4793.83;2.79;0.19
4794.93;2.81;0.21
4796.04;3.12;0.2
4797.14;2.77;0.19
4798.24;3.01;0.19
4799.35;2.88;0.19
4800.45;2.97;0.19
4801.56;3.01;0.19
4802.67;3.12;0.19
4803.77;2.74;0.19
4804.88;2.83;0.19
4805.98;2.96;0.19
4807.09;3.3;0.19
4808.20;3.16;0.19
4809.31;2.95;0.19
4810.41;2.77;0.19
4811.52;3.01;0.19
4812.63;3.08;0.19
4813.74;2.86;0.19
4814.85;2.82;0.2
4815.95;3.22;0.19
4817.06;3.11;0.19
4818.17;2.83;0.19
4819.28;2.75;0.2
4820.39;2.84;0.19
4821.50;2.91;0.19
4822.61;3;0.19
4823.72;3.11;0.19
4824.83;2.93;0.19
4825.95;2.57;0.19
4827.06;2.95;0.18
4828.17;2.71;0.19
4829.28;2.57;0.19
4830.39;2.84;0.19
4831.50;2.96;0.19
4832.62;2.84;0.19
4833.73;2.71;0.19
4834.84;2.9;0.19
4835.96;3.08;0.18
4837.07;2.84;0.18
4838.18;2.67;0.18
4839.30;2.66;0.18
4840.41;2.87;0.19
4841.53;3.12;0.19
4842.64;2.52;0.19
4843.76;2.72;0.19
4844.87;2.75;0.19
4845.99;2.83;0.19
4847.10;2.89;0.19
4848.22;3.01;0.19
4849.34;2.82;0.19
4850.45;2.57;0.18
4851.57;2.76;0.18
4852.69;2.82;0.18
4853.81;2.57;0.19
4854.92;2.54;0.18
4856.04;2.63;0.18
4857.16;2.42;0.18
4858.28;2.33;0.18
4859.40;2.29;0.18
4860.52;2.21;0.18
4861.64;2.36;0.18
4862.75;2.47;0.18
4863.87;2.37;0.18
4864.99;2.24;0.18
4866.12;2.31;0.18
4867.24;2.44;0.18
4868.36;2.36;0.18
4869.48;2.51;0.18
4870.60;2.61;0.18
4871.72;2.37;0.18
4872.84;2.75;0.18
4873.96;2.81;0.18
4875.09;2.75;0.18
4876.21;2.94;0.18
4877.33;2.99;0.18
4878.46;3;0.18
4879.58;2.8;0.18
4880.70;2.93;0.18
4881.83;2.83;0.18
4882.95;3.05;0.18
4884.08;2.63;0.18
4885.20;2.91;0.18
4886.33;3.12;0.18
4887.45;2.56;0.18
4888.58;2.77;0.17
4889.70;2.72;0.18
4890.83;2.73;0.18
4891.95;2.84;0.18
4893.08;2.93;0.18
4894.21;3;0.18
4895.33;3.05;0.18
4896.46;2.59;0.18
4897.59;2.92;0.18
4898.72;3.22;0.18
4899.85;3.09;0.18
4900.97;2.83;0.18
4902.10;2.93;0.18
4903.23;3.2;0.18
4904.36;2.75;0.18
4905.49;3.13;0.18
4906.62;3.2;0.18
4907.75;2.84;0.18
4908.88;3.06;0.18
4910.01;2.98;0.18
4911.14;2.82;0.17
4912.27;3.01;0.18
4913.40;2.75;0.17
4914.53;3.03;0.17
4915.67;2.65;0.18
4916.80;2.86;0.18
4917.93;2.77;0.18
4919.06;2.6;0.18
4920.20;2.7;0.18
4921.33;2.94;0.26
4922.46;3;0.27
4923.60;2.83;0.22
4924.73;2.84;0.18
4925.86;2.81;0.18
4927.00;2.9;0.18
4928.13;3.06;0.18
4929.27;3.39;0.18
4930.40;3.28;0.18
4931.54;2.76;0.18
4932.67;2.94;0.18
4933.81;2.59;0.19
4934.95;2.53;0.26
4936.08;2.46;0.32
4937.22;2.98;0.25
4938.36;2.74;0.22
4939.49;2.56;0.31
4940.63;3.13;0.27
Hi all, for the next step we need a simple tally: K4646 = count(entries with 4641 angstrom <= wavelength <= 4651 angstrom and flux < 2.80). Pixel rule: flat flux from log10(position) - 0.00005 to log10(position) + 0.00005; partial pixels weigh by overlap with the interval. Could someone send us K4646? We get 4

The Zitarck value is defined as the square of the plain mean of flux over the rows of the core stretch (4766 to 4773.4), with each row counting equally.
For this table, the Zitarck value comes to 8.06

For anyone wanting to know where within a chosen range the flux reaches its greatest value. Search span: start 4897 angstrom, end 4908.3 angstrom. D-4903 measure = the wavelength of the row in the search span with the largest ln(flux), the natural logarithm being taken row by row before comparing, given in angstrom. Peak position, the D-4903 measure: 4898.72 angstrom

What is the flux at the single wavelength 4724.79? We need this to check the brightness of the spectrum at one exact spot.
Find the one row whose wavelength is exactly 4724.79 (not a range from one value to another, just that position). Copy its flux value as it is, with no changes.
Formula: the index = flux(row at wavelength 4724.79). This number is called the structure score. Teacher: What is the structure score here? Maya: 2.49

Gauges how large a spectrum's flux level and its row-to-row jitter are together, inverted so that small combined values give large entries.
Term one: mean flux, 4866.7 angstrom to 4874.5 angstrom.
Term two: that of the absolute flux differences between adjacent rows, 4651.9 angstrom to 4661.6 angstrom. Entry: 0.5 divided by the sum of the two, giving 0.186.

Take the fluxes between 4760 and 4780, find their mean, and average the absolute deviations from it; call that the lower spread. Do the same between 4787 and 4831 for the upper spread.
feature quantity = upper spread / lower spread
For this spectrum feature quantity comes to 1.11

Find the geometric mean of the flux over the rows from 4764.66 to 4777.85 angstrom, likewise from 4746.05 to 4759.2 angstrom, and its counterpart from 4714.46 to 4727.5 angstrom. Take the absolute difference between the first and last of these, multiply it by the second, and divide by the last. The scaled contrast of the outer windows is 0.02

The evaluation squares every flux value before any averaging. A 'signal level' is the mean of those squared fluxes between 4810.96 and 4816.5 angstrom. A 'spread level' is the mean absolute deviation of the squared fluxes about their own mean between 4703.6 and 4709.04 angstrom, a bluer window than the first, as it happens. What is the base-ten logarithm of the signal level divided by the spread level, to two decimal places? 1.08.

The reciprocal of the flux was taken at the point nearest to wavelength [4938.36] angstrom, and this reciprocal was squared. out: 0.133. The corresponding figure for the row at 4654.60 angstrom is 0.141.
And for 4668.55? 0.192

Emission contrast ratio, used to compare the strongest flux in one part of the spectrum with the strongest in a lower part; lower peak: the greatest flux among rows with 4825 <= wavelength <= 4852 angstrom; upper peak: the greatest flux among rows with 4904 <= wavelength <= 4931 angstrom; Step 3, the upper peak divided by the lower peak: 1.09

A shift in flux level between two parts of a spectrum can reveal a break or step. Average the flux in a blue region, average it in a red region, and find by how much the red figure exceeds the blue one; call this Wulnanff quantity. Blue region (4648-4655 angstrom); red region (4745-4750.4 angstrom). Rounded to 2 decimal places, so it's 0.10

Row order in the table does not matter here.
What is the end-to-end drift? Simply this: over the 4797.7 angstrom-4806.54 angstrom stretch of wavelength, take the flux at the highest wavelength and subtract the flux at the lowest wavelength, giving -0.05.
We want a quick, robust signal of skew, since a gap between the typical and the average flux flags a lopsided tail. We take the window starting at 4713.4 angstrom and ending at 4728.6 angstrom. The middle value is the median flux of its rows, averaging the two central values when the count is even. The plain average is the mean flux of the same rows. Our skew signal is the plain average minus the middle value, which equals -0.09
